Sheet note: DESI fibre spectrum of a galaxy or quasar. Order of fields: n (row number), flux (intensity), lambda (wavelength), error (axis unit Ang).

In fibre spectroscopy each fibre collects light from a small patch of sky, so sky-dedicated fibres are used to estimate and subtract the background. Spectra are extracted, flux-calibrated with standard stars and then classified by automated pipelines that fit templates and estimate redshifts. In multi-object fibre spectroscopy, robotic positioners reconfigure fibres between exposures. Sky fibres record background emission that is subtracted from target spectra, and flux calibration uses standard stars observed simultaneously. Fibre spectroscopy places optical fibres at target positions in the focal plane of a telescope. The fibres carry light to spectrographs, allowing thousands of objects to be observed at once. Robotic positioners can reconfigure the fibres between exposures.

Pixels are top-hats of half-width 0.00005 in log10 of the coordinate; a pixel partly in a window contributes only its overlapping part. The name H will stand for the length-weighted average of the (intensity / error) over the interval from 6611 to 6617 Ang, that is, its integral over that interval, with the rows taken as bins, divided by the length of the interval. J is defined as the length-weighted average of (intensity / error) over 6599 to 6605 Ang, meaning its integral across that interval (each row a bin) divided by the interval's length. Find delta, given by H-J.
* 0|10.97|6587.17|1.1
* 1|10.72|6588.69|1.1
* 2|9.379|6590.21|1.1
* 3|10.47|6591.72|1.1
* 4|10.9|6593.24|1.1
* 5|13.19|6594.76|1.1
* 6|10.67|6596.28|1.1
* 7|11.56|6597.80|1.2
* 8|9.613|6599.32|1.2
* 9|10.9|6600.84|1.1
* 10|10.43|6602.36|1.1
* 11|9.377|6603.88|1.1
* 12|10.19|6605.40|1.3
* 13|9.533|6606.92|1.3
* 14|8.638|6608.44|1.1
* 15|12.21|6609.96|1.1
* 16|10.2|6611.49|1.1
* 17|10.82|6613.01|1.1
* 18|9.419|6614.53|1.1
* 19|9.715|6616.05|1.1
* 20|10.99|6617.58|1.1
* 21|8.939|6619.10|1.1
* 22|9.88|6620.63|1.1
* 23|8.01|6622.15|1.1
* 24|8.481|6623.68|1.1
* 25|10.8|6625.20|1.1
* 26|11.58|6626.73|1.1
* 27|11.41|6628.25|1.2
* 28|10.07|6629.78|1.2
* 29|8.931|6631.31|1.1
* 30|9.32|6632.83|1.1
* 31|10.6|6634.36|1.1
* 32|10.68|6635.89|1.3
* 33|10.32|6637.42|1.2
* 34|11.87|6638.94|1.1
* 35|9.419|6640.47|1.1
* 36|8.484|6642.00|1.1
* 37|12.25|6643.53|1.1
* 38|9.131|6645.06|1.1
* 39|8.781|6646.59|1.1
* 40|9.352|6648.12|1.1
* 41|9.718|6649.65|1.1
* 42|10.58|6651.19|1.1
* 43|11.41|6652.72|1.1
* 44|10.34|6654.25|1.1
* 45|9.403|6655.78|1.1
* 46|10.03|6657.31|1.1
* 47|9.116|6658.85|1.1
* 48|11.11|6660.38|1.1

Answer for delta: 0.2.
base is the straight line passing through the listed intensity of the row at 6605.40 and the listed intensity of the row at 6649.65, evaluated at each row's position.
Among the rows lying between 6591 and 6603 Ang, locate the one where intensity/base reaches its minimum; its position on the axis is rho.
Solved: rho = 6599.32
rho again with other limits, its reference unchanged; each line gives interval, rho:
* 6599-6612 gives 6608.44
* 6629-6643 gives 6642.00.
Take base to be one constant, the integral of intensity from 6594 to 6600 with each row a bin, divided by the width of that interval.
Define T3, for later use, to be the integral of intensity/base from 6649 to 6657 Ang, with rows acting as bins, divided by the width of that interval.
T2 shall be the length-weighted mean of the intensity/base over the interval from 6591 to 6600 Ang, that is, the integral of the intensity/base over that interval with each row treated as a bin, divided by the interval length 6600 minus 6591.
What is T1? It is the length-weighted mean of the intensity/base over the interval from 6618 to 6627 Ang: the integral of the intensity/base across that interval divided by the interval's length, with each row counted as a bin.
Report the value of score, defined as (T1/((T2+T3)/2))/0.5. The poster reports 1.79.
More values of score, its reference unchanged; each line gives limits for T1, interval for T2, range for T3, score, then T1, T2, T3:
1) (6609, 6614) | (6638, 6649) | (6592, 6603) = 2.08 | 0.967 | 0.879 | 0.98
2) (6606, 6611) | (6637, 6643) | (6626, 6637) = 1.98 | 0.898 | 0.896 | 0.92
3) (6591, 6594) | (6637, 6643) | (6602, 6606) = 2.13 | 0.947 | 0.896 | 0.88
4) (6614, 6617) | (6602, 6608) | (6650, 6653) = 1.88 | 0.856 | 0.868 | 0.95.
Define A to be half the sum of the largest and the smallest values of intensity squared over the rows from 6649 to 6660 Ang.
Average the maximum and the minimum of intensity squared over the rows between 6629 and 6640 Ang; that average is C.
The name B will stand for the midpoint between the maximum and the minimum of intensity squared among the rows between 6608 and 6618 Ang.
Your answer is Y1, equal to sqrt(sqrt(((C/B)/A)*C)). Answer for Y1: 1.01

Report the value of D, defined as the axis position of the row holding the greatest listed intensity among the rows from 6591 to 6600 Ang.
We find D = 6594.76 Ang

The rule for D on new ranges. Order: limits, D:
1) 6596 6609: 6597.80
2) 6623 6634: 6626.73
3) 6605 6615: 6609.96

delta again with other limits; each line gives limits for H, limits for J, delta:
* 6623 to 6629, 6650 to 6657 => 0.0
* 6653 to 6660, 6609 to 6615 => -0.7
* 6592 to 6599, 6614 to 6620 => 1.2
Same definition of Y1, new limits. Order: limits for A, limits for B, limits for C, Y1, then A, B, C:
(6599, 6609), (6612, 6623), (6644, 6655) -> 1.05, 96.7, 92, 103.6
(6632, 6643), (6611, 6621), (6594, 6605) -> 1.13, 106.4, 100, 131.0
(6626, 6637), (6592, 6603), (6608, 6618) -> 0.97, 106.9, 133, 111.8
